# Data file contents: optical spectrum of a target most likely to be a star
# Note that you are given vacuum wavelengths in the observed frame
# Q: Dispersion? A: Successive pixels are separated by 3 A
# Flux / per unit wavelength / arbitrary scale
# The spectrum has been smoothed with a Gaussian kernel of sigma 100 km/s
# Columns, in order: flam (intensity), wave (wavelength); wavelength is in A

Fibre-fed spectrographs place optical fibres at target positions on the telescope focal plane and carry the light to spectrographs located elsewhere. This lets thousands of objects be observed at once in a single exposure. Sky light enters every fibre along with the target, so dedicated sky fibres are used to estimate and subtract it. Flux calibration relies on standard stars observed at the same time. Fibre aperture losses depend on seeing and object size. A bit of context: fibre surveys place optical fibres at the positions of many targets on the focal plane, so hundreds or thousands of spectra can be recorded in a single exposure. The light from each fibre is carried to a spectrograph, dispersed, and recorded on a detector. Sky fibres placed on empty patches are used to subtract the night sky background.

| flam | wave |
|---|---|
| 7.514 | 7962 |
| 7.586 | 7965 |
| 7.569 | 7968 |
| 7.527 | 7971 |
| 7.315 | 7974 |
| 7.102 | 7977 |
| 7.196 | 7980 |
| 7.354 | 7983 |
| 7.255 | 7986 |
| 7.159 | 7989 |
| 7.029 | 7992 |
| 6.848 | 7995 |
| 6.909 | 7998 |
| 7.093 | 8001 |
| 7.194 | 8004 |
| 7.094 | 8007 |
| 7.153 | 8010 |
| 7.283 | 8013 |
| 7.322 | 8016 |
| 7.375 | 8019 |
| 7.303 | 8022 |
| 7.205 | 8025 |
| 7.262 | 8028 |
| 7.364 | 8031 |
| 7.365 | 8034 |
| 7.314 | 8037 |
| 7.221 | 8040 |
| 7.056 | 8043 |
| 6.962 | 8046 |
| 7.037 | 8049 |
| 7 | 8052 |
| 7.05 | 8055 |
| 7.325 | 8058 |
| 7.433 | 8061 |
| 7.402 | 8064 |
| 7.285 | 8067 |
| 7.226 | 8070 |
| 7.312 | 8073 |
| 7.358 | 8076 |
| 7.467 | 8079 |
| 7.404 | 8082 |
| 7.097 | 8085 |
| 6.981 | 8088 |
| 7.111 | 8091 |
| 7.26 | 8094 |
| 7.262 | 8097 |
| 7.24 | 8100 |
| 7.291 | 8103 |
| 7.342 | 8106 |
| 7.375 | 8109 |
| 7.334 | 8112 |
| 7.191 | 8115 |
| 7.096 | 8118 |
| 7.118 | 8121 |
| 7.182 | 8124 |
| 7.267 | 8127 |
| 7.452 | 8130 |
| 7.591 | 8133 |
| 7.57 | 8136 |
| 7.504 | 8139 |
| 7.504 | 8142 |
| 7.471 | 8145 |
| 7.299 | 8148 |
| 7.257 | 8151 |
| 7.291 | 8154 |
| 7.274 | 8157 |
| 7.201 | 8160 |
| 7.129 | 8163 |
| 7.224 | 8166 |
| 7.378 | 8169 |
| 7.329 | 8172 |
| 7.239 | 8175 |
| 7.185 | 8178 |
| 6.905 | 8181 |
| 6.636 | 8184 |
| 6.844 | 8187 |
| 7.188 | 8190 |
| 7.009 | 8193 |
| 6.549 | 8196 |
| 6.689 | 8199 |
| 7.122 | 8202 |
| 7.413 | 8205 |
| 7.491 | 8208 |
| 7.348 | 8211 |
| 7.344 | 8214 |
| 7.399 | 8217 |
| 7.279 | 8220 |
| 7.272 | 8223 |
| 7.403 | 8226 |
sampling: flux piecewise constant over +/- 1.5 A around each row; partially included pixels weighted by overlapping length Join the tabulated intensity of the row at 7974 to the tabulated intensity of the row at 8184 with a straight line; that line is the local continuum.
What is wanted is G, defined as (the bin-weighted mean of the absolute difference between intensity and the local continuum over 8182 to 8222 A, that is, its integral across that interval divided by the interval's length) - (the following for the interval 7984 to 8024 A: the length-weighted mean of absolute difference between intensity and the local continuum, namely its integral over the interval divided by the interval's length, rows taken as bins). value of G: 0.4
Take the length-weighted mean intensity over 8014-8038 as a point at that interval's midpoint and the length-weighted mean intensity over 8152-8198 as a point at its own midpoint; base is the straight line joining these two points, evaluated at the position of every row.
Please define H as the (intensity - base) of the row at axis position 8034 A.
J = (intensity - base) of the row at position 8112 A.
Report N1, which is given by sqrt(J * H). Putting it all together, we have 0.10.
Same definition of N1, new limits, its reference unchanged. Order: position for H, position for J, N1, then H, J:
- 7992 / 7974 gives 0.16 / -0.34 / -0.08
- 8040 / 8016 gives 0.02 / -0.07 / -0.01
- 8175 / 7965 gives 0.16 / 0.15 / 0.18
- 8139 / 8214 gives 0.34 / 0.36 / 0.31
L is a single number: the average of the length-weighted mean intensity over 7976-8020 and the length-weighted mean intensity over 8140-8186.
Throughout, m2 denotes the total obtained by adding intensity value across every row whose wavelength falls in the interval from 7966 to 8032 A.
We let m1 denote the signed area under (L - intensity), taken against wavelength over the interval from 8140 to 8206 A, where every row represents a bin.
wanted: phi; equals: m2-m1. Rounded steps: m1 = 3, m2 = 159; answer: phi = 156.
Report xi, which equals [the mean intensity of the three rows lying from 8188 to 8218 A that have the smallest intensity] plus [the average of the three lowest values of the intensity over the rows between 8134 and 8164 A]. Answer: 13.9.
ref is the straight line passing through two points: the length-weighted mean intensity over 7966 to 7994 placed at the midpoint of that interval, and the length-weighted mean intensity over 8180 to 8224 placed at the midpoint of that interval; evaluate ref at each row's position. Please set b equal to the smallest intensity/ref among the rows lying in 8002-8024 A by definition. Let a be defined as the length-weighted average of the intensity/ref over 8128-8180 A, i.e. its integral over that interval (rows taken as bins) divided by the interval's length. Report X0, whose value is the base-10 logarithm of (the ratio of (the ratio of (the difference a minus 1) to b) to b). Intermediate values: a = 1.03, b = 0.98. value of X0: -1.5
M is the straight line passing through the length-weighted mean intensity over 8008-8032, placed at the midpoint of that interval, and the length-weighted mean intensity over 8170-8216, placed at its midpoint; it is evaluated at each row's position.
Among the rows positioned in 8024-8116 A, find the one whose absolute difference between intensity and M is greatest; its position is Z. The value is 8046 A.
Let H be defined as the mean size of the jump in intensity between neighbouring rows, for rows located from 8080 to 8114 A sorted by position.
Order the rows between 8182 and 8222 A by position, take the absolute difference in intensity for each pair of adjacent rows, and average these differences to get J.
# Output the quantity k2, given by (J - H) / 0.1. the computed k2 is 1.1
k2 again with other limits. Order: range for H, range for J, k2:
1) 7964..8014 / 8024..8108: -0.3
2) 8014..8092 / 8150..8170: -0.2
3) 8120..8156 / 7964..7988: 0.4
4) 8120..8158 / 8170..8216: 1.4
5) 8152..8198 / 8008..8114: -0.8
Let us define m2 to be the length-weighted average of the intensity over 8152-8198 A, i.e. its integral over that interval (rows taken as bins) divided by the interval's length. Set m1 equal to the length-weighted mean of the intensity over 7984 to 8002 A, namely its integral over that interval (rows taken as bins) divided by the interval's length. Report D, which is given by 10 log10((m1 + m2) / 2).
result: 8.496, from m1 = 7.06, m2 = 7.09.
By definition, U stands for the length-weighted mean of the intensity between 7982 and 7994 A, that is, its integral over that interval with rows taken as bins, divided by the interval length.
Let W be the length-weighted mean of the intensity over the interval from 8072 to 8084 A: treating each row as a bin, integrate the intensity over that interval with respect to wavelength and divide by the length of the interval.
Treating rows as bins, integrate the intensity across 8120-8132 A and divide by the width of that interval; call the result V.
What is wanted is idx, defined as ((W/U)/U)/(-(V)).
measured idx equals -0.0197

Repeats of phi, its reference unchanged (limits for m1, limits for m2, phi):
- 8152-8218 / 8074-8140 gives 158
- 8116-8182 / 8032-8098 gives 166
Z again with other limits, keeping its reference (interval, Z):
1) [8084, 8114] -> 8088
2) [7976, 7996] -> 7995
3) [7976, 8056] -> 7995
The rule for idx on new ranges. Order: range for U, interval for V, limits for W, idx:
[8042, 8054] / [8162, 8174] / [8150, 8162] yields -0.0203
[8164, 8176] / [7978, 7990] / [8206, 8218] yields -0.0192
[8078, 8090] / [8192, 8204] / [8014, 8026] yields -0.0204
